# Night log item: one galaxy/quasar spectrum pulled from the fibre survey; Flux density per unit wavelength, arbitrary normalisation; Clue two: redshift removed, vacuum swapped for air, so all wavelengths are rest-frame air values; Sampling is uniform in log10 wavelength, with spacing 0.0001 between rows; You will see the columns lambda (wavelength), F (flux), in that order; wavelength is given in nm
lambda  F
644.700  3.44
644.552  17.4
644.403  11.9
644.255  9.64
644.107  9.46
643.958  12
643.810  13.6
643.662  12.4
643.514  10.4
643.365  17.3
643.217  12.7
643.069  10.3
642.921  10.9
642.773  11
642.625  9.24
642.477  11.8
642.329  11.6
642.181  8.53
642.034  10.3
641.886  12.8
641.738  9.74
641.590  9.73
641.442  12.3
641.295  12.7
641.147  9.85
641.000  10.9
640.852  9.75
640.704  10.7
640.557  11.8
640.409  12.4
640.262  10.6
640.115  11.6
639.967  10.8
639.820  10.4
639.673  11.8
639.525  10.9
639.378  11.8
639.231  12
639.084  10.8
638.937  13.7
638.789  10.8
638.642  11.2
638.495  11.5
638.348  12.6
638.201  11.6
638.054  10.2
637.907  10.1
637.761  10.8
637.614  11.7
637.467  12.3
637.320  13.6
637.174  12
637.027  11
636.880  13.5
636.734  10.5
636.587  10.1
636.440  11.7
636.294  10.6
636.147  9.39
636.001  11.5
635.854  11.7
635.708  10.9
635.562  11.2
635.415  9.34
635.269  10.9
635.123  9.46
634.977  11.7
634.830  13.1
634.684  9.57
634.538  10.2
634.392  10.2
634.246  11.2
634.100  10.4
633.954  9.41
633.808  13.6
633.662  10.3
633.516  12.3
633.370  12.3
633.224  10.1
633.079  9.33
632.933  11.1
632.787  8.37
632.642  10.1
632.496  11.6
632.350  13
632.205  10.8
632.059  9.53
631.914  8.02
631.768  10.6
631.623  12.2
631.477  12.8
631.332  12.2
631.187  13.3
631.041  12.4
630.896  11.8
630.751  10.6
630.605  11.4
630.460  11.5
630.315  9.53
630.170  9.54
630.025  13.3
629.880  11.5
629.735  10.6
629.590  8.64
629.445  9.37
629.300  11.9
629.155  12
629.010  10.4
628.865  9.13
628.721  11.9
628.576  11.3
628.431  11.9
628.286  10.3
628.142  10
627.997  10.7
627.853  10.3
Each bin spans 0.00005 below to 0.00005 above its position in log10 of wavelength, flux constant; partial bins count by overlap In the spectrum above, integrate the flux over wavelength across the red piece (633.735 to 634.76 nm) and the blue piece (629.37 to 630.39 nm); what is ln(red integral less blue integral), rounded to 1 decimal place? -1.0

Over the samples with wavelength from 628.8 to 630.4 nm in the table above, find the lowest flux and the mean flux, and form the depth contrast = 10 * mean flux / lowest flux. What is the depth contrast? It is 12.2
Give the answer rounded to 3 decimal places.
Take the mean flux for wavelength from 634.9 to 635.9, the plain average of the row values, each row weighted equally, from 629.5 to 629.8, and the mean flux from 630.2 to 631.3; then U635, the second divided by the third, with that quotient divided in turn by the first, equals 0.078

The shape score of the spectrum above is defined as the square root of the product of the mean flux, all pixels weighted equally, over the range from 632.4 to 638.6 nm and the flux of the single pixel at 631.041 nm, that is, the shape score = 11.7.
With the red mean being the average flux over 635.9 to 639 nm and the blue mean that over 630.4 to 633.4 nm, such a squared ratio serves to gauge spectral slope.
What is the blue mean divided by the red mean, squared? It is 0.94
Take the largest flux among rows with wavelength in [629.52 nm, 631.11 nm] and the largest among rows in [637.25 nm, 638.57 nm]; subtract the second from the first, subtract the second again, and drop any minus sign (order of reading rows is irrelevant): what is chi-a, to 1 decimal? 13.9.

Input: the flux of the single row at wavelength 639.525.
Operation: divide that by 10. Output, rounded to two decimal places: 1.09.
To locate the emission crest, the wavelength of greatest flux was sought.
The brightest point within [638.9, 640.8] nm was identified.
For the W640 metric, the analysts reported 638.937 nm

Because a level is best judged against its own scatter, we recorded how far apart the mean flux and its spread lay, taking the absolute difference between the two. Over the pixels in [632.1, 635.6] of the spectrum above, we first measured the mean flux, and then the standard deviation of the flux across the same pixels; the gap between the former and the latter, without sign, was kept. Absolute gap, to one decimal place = 9.5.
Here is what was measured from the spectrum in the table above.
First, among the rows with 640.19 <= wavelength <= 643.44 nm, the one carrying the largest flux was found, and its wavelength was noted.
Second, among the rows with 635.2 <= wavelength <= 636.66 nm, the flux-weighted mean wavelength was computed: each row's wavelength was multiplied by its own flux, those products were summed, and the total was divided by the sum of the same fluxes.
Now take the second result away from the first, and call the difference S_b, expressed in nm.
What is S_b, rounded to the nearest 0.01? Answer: 7.44 nm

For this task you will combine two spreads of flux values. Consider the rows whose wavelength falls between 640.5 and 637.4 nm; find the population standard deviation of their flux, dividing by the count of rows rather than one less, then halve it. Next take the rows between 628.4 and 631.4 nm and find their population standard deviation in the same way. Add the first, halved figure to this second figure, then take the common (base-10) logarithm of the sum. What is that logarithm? 0.237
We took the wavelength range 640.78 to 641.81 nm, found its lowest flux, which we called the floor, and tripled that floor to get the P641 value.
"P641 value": 29.2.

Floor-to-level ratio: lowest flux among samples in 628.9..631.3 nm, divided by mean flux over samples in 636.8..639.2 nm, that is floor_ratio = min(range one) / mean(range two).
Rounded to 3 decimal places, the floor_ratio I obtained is 0.738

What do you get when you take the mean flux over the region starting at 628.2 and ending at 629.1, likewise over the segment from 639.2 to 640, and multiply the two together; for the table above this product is 122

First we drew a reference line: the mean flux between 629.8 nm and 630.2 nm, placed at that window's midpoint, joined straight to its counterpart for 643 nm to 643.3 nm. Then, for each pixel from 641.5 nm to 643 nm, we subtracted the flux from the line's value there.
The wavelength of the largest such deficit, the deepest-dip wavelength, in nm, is 642.181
